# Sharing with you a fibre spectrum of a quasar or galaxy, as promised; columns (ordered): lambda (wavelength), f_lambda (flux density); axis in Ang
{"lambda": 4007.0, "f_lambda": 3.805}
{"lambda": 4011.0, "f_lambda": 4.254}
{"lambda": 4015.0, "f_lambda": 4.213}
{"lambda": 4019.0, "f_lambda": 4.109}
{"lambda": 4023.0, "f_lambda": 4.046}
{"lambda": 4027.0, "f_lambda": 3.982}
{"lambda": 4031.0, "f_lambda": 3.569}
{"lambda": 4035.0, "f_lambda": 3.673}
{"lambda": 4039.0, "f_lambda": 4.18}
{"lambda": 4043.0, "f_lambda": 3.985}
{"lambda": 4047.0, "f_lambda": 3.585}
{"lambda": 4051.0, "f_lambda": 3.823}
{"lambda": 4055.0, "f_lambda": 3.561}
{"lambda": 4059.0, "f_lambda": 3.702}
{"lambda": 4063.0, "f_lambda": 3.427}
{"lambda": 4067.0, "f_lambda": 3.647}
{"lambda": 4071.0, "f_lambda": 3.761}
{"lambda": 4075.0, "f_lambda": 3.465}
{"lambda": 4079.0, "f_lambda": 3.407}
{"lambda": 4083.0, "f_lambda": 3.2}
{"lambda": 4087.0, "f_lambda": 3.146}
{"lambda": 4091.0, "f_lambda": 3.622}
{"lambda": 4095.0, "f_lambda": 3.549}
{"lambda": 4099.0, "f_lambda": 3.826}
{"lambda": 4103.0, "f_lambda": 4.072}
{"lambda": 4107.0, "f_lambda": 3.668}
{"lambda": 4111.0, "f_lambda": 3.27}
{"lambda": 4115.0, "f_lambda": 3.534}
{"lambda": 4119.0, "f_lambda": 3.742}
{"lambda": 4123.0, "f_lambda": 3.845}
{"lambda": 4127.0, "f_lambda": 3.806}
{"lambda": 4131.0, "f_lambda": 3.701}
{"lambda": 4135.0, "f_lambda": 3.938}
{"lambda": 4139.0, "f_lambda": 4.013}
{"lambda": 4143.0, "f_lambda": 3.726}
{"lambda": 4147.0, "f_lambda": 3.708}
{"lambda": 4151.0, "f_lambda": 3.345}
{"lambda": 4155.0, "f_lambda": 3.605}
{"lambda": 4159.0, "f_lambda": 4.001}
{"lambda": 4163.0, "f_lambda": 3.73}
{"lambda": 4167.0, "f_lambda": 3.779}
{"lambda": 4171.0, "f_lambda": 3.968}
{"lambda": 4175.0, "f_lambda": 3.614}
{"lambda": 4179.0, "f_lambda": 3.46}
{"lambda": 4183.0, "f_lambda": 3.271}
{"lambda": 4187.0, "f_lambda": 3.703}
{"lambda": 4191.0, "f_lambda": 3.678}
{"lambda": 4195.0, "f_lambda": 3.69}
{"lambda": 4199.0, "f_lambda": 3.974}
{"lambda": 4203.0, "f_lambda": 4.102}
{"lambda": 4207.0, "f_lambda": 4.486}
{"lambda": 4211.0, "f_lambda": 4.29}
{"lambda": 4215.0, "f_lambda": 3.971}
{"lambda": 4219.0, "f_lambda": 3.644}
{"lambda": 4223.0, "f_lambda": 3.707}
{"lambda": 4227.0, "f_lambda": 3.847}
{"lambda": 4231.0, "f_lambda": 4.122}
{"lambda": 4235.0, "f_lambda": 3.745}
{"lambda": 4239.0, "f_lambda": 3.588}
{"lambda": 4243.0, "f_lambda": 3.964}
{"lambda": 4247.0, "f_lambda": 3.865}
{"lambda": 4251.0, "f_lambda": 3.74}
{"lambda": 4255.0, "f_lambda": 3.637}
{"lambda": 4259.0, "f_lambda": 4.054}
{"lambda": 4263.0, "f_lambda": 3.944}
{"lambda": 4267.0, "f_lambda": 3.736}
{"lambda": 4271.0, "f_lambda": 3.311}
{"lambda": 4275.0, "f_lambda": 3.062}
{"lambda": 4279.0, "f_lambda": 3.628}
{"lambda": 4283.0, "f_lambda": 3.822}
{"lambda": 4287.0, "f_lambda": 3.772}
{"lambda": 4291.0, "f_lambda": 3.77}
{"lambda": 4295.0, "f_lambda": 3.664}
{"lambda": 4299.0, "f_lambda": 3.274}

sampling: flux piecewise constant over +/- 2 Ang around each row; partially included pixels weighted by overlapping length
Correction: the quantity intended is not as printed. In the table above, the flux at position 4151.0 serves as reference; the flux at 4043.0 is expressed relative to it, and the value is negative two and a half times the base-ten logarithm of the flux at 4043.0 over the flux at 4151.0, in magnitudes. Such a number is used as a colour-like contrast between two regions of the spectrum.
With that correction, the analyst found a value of -0.19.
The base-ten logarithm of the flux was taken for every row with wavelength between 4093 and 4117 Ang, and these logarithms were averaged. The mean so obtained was 0.562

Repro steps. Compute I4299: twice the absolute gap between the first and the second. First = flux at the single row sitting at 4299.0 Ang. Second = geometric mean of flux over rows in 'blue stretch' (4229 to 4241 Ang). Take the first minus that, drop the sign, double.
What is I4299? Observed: 1.1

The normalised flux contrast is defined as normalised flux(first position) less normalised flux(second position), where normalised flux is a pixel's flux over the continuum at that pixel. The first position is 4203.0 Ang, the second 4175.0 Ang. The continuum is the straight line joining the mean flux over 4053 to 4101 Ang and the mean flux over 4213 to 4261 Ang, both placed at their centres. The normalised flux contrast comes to 0.12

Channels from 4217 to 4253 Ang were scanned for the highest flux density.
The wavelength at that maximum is 4231.0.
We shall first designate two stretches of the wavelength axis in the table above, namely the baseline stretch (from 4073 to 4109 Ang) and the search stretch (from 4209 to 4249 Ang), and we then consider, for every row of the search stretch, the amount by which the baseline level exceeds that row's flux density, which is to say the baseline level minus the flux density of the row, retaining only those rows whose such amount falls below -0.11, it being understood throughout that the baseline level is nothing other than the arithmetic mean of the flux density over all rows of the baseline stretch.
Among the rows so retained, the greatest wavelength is 4247.0 Ang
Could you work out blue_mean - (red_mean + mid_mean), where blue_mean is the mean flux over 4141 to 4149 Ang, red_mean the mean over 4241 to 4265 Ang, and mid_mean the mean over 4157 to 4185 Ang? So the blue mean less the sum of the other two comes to -3.84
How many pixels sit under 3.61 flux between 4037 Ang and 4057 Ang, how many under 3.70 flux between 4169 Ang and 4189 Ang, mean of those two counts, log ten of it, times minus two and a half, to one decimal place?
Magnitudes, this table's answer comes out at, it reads -1.0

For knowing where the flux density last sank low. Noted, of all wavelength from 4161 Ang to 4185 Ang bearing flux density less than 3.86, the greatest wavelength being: 4183.0 Ang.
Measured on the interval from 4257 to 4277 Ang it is 4275.0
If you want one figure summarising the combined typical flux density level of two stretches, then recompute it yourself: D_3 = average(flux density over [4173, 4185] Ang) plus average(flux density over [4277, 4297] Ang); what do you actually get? 7.2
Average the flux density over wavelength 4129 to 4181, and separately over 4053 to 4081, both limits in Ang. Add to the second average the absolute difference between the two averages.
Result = 3.74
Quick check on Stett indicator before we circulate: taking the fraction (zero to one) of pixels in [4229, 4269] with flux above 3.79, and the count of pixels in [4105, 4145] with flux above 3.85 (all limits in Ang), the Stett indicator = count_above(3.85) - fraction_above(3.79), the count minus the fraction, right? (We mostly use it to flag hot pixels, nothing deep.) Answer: 1.5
